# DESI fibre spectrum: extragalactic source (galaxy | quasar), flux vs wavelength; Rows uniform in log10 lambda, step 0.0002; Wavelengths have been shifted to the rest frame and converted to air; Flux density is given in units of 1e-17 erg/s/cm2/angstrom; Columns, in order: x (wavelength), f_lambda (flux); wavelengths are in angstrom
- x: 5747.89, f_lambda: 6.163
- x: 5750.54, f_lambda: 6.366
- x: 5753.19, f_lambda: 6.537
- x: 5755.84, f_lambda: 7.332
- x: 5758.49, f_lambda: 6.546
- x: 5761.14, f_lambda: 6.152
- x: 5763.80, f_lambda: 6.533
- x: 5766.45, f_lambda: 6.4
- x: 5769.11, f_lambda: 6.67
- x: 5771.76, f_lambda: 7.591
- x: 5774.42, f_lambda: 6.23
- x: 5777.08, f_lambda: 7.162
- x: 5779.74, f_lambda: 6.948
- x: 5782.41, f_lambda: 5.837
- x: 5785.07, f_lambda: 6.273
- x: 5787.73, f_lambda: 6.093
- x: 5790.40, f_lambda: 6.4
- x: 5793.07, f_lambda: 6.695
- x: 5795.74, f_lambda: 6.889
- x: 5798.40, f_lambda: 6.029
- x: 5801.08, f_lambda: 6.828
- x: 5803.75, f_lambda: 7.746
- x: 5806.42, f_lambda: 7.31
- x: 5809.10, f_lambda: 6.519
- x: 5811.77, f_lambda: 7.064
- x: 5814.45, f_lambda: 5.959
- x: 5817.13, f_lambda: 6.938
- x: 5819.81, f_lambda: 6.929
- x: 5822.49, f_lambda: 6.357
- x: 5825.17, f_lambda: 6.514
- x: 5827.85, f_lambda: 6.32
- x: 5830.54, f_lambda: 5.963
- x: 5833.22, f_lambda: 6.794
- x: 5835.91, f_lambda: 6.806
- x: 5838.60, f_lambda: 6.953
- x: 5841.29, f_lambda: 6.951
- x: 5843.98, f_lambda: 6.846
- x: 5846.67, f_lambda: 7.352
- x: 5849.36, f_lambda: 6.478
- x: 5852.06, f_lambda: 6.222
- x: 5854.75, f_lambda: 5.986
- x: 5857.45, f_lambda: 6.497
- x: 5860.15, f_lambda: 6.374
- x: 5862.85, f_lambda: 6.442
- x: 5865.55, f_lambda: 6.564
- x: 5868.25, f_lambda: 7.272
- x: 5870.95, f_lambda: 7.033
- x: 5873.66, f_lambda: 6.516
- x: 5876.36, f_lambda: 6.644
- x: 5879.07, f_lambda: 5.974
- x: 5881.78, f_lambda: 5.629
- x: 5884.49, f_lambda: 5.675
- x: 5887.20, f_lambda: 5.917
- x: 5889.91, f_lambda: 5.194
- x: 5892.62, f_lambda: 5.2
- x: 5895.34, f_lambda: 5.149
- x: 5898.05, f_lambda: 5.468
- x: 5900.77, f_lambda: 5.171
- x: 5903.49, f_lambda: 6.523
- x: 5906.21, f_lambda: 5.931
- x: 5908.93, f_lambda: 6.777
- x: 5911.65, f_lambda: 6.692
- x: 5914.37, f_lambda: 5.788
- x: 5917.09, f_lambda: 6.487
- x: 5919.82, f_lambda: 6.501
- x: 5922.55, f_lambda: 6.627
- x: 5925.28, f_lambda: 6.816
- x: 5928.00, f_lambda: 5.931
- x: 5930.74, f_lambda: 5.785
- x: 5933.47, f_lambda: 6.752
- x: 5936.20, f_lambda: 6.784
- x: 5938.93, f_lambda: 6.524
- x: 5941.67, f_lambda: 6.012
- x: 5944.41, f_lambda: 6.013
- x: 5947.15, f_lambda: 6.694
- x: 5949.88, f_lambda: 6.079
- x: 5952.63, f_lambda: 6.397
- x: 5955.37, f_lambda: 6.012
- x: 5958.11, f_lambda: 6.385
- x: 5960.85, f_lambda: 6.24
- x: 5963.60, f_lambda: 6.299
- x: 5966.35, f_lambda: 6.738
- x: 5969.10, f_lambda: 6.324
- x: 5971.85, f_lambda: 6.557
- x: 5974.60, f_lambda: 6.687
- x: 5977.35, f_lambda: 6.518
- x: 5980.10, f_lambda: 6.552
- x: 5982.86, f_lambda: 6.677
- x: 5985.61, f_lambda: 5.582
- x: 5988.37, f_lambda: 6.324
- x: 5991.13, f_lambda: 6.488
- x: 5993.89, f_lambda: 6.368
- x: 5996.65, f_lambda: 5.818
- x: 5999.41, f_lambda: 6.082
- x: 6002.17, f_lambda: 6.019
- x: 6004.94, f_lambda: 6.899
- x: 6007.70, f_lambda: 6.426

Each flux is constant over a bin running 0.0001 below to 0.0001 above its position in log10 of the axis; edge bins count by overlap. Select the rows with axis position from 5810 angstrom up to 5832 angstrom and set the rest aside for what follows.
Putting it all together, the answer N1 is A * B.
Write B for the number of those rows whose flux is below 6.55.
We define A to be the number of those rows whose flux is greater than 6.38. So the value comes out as 20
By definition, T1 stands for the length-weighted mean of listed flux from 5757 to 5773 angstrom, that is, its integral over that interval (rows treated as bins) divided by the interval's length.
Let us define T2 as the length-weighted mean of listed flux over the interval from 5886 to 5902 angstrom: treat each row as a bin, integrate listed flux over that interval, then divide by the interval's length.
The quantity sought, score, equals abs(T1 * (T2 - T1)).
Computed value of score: 8.7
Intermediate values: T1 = 6.65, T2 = 5.35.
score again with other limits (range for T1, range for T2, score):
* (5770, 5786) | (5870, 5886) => 3.1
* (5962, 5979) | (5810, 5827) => 0.7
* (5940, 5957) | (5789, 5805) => 3.4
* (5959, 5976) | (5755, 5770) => 0.7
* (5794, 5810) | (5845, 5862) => 2.8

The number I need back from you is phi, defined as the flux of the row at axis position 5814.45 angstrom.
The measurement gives 5.959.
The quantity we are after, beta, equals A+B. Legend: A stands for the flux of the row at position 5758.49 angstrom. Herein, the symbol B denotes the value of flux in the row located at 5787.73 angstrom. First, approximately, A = 6.546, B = 6.093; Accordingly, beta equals 12.6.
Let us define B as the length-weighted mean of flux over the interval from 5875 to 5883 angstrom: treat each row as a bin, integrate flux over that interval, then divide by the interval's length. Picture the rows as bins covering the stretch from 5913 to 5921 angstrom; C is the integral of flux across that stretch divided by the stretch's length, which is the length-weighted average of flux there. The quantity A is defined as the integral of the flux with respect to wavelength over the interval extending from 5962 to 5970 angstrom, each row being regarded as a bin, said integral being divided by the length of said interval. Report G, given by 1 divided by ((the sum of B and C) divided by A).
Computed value 0.522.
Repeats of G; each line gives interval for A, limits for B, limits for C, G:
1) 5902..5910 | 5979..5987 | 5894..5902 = 0.553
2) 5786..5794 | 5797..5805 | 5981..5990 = 0.487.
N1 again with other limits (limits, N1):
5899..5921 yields 30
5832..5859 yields 32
